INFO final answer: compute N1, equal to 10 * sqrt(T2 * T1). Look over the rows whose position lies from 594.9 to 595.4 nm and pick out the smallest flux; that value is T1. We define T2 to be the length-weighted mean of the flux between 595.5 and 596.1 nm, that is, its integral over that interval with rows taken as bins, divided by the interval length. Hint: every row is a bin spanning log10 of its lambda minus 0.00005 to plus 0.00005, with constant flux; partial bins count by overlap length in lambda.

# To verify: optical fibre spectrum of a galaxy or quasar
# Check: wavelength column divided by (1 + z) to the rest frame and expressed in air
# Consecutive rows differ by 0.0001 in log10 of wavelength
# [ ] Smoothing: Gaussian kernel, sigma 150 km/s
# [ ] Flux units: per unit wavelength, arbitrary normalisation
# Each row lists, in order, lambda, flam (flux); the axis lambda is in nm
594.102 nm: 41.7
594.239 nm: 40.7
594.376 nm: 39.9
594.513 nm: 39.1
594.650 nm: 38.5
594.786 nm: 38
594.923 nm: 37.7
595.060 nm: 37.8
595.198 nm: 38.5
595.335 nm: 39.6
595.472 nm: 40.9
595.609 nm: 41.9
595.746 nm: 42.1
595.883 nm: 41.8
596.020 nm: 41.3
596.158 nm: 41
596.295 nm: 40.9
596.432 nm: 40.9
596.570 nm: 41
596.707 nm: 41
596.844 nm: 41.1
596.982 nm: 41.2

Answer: 396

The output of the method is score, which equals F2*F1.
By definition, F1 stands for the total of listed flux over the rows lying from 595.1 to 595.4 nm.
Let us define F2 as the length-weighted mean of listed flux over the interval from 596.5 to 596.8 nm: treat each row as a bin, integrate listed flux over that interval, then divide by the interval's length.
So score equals 3204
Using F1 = 78.1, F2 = 41.0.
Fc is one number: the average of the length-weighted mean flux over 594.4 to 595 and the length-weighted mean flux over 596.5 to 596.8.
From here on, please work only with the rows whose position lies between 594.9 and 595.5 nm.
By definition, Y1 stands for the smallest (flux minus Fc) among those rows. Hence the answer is -2.1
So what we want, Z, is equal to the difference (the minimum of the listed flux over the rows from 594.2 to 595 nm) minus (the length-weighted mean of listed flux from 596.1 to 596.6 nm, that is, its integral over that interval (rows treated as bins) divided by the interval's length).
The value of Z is -3.2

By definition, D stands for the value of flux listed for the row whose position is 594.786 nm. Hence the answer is 38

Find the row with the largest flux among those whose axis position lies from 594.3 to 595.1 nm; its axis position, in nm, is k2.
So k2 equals 594.376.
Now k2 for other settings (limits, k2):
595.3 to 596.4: 595.746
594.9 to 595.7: 595.609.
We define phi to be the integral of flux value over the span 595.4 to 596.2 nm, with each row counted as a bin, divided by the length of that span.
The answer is 41.5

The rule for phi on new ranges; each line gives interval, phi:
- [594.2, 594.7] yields 39.5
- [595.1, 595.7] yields 40.1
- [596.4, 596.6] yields 40.8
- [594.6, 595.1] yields 38.1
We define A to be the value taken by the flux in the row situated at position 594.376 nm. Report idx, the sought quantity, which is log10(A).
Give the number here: 1.60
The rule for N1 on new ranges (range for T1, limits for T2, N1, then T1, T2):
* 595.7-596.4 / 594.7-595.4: 396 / 40.9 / 38.3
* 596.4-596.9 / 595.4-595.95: 413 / 40.9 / 41.7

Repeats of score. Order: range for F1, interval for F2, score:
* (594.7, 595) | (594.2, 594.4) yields 3051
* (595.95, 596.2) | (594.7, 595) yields 3128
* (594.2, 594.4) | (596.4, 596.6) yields 3290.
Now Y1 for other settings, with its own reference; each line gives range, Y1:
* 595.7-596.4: 1.1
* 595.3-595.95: -0.2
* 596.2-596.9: 1.1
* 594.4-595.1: -2.1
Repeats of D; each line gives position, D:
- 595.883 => 41.8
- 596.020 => 41.3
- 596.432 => 40.9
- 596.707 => 41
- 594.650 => 38.5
